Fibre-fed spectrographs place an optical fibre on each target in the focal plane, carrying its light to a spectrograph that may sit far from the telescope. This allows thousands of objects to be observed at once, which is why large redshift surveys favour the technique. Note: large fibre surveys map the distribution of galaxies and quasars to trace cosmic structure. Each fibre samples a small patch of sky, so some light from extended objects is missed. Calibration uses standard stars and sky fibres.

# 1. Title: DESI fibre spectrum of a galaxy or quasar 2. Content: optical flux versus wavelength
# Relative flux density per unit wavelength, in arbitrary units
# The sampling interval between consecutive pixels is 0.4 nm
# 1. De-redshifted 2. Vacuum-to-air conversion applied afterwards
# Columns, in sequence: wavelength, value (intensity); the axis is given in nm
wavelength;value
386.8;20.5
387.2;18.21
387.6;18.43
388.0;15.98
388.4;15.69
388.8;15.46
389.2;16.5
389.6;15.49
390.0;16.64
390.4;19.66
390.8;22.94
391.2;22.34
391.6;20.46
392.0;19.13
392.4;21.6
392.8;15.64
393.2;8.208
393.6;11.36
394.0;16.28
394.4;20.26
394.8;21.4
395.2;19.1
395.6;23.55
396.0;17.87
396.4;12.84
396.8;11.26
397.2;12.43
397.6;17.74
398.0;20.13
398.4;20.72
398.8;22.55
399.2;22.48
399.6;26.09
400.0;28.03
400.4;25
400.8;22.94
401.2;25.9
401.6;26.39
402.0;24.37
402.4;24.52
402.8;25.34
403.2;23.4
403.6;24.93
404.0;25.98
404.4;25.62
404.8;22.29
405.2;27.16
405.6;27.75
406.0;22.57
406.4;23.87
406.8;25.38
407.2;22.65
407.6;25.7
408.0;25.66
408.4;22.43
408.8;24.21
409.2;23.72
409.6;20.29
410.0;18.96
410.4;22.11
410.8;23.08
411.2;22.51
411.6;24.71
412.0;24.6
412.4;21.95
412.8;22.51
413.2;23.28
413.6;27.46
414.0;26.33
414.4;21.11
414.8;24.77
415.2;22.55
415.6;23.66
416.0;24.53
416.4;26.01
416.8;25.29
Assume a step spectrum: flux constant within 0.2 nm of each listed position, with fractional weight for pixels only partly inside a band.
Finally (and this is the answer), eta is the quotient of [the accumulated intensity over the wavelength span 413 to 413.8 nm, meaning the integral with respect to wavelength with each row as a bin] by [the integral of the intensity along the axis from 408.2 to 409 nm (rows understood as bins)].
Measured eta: 1.09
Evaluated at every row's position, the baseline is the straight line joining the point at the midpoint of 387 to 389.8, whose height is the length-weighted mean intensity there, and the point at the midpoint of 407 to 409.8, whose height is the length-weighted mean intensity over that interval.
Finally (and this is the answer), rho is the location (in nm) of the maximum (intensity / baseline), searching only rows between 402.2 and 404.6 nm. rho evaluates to 404.0 nm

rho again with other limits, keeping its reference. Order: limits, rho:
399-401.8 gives 400.0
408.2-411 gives 408.8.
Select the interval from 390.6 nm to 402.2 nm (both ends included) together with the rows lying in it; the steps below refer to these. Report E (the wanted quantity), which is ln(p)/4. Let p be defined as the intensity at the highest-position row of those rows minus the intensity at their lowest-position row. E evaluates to 0.09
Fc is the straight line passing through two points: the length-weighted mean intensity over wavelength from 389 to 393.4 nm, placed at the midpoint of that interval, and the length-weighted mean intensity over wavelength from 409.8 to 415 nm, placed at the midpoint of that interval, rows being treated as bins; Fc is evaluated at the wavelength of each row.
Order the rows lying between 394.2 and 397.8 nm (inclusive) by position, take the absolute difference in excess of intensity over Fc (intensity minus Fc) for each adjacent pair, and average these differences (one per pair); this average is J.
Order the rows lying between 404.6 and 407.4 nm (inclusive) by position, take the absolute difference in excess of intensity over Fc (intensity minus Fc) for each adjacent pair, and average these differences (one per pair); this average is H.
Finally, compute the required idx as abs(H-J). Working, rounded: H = 2.7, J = 3.33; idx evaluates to 0.7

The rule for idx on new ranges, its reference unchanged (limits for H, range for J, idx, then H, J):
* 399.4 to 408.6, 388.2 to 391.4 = 0.5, 2.0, 1.46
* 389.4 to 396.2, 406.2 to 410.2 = 1.3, 3.3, 1.99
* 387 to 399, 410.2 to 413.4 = 1.5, 2.6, 1.10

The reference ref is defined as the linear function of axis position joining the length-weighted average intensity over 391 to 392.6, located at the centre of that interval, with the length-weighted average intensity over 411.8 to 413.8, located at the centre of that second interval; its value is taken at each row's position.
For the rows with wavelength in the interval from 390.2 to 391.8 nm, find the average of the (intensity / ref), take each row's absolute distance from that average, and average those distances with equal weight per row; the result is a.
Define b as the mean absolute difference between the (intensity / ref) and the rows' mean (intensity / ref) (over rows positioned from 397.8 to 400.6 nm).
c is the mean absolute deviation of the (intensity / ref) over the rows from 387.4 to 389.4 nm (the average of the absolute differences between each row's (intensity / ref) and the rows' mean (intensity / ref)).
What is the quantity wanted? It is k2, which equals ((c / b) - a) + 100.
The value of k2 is 100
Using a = 0.062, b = 0.10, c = 0.042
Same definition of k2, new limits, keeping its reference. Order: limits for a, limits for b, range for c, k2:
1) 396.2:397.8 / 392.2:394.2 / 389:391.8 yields 101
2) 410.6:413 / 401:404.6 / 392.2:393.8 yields 106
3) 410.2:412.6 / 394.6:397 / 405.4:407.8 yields 100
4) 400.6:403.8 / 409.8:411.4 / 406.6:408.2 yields 101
